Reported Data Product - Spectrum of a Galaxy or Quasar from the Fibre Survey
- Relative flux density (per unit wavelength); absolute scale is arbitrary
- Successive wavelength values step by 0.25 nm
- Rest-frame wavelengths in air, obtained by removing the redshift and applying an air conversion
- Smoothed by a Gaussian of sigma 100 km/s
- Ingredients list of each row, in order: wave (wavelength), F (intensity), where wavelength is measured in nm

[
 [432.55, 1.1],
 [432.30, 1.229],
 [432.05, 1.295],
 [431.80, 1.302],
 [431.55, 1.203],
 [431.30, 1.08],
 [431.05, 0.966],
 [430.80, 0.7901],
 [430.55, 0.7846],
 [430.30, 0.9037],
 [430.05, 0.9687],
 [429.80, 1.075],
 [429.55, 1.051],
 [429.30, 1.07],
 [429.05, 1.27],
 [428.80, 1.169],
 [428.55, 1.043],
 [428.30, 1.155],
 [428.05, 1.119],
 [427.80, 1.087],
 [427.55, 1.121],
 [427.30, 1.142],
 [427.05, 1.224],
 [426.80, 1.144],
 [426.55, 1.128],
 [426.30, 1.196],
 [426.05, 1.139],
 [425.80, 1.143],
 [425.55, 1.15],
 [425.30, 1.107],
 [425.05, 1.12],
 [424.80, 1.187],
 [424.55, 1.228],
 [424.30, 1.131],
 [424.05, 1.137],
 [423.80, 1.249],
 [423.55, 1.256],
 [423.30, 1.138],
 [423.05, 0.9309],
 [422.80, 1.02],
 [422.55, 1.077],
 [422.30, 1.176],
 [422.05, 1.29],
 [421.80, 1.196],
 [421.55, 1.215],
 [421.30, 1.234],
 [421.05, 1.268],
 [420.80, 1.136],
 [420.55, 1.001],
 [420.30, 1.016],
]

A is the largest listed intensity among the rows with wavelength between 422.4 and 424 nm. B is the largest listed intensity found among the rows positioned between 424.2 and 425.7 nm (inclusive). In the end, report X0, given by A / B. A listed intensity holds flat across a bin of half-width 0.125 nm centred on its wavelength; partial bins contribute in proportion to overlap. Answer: 1.02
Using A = 1.256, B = 1.228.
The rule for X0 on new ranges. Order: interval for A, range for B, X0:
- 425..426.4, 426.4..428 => 0.98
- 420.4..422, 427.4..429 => 1.08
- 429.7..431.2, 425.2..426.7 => 0.90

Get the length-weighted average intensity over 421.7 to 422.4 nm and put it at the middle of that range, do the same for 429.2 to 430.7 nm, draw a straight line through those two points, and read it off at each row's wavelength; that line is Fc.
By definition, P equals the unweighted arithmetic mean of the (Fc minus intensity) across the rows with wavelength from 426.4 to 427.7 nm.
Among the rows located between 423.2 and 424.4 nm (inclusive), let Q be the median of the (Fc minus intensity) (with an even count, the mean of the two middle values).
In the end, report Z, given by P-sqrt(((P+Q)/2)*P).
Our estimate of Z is -0.14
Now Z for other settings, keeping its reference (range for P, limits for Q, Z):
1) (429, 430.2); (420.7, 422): -0.17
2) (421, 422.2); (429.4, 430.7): 0.00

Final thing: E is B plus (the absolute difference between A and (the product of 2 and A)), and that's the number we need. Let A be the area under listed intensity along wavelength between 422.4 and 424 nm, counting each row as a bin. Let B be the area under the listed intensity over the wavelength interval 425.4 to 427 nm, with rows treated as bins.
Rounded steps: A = 1.78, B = 1.8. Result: 3.63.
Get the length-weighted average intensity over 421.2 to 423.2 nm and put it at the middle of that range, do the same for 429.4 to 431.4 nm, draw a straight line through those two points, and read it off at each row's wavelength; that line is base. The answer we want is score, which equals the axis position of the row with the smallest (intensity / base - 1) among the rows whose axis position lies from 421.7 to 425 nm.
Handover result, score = 423.05 nm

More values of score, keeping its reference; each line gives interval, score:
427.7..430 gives 428.55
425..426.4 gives 425.30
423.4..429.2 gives 425.30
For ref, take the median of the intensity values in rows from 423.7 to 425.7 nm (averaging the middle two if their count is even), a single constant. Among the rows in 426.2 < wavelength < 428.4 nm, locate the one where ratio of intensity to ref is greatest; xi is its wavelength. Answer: 427.05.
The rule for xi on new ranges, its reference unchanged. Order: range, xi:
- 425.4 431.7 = 429.05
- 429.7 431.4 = 431.30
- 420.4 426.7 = 422.05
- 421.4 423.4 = 422.05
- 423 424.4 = 423.55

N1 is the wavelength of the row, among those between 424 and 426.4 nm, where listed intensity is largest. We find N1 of 424.55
